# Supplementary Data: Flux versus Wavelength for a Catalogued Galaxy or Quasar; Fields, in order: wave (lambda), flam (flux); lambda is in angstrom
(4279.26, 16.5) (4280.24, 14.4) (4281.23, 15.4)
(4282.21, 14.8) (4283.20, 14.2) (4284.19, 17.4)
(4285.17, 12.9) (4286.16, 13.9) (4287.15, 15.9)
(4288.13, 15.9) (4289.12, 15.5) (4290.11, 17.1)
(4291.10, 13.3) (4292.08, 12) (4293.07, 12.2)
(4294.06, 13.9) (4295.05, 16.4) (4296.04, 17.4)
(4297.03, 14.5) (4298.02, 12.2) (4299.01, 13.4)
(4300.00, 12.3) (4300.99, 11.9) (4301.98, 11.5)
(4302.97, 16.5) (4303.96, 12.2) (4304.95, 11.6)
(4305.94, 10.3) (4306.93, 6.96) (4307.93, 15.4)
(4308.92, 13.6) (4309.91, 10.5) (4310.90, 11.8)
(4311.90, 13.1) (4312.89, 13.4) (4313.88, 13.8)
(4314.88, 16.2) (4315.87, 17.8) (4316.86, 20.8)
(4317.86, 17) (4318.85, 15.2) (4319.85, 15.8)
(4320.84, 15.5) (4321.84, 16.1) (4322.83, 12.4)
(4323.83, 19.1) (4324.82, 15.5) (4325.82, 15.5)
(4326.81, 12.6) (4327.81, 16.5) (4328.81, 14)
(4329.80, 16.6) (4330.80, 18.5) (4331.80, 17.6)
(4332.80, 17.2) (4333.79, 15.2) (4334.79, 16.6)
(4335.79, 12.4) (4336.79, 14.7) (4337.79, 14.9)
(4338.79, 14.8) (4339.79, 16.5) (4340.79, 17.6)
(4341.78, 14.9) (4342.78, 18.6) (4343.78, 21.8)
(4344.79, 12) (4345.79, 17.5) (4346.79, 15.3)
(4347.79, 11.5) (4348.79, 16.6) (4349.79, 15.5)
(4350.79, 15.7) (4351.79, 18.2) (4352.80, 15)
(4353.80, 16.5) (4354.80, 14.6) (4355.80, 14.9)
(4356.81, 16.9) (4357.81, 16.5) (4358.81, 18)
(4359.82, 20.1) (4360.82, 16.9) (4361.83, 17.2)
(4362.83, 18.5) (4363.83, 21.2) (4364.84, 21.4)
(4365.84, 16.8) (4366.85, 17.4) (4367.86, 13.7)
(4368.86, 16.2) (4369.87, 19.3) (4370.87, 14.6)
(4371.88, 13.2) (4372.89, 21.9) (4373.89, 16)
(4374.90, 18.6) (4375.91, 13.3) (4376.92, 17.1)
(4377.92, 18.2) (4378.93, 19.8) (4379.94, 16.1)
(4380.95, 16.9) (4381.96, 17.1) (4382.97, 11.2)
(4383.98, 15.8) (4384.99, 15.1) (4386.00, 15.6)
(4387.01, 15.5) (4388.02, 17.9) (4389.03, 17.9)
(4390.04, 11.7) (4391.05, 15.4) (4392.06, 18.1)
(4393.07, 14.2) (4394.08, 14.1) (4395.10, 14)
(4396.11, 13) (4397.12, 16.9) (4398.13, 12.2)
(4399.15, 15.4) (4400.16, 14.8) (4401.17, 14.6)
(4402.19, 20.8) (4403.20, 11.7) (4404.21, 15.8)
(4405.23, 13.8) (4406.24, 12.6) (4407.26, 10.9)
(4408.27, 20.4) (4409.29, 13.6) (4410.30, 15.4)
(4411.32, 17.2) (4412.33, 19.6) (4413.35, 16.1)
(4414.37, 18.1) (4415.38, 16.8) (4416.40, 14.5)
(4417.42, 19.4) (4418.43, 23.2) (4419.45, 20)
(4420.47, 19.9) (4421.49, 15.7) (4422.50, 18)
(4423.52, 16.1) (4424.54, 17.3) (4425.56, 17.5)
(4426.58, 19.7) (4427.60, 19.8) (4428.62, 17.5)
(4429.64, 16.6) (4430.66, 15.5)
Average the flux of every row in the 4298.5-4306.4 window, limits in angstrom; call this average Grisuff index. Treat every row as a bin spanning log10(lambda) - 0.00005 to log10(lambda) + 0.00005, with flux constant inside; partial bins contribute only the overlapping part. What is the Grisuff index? 12.5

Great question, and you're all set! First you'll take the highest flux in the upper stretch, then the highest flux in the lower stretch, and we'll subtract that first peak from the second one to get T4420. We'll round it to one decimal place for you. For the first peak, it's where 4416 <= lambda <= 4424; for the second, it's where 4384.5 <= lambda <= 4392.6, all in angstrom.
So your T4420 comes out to -5.1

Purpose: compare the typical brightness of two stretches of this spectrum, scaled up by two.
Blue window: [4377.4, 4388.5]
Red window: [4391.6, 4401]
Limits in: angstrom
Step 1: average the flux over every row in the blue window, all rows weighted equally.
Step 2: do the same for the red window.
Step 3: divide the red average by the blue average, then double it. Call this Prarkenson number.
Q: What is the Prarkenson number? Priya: 1.8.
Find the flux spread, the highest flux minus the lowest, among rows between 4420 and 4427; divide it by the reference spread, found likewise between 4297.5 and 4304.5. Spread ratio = 0.84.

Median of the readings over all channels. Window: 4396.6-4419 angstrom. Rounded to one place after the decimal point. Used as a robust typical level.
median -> 15.6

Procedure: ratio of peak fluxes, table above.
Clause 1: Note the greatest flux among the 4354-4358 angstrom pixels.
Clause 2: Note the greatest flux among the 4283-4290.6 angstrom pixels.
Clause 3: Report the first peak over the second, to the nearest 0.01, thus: 0.97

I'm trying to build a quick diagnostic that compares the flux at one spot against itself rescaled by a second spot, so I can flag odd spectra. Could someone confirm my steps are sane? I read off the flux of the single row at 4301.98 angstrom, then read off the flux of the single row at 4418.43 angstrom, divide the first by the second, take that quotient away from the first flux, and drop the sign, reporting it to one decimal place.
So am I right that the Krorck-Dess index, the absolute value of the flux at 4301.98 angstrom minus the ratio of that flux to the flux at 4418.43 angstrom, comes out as 11.0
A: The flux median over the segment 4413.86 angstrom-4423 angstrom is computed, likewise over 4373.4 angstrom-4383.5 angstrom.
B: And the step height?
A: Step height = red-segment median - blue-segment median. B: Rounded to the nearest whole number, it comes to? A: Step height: 1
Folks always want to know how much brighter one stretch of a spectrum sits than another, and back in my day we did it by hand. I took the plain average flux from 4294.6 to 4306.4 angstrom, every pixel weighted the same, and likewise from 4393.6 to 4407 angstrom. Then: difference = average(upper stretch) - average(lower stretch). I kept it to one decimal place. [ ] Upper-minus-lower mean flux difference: 1.2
